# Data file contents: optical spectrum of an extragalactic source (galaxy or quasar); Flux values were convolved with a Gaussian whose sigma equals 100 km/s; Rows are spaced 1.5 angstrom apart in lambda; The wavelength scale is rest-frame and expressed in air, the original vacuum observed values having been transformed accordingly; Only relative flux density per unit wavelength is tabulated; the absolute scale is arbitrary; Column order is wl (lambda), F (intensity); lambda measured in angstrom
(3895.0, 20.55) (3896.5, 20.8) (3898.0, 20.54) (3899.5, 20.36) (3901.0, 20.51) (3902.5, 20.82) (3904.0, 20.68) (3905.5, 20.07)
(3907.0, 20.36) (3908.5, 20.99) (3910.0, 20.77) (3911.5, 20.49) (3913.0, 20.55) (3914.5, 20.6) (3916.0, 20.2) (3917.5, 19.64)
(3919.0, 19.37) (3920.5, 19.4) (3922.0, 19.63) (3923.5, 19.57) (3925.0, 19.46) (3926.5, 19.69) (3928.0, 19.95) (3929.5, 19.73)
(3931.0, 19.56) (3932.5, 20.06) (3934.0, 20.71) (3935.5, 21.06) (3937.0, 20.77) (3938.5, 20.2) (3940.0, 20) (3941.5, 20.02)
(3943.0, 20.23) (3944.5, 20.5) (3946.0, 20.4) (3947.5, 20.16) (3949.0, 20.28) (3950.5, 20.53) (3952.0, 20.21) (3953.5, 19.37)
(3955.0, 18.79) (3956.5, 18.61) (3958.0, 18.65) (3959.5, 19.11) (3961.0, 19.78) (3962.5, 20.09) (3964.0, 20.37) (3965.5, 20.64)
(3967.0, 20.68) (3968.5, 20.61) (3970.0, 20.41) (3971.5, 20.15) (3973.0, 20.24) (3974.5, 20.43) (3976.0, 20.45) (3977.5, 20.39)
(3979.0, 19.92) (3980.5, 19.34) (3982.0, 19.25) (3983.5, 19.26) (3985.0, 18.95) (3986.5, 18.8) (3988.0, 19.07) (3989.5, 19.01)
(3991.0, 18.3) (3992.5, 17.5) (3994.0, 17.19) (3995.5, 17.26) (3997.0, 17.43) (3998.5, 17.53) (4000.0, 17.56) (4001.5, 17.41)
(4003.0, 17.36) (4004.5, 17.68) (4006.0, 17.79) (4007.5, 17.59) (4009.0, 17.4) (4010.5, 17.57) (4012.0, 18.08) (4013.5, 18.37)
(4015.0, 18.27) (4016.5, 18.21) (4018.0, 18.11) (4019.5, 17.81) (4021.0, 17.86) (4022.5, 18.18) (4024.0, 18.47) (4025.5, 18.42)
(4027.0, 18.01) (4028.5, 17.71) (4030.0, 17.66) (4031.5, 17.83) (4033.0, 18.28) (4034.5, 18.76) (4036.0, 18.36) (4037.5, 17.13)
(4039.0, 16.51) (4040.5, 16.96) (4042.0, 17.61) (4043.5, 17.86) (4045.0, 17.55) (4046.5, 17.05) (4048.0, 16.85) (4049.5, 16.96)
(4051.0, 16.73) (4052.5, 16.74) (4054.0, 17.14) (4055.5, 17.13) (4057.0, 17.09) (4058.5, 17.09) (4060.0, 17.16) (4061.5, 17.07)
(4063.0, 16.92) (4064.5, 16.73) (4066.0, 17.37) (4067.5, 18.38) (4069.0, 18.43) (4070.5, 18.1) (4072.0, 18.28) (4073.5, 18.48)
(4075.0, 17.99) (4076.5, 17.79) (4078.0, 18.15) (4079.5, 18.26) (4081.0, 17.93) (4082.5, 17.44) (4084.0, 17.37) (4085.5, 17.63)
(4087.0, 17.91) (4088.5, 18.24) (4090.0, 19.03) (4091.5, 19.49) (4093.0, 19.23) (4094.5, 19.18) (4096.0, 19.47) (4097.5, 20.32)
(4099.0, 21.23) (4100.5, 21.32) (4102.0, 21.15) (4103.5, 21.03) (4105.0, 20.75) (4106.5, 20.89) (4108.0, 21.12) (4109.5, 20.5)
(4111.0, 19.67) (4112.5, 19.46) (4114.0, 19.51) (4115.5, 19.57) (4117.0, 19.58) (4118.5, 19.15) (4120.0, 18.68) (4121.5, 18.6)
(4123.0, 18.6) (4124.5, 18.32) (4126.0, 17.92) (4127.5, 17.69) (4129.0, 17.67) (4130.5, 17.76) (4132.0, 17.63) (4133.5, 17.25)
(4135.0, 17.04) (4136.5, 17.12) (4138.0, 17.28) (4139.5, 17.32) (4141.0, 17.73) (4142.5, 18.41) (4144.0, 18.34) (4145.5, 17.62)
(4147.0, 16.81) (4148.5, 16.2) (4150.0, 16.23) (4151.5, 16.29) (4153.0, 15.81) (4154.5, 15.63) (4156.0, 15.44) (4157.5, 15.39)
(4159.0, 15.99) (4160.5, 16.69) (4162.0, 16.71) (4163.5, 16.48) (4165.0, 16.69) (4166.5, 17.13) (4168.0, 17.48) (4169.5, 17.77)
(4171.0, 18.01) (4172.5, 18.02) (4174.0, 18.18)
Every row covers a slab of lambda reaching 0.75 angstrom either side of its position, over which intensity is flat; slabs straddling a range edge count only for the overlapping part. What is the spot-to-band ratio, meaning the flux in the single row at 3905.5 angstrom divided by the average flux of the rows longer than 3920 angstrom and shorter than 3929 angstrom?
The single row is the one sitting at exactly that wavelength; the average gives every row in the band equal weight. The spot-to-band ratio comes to 1.023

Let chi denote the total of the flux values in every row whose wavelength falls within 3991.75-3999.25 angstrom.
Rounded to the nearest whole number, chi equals 87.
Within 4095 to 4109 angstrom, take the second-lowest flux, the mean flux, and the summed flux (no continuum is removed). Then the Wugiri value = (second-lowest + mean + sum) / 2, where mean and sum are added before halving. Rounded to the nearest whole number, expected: 114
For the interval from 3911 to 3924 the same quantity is 109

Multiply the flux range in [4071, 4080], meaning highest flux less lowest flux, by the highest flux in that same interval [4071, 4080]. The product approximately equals 12.8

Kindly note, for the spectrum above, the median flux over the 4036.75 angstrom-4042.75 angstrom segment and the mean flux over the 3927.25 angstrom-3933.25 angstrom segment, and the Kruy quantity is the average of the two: 18.4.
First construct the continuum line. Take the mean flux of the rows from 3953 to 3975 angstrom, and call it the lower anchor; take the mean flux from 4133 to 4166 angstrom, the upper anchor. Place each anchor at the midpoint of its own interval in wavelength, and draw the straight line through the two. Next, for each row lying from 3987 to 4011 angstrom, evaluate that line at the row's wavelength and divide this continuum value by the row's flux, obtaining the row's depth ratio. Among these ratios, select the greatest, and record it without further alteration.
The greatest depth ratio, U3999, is 1.13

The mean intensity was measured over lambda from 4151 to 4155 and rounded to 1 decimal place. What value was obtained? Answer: 15.9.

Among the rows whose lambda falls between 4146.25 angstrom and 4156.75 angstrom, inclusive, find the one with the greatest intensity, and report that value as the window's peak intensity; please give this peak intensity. 16.81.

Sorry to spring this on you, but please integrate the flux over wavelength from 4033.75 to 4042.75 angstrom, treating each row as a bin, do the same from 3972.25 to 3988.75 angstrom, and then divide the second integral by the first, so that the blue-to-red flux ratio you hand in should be 2.1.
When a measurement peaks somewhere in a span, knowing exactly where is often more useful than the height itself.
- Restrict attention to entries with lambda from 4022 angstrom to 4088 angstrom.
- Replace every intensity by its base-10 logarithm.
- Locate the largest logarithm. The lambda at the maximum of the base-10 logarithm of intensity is 4034.5 angstrom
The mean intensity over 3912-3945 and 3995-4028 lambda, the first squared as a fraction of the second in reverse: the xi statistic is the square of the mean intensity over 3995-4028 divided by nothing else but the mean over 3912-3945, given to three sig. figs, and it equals 15.9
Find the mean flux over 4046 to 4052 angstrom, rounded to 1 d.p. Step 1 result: 16.9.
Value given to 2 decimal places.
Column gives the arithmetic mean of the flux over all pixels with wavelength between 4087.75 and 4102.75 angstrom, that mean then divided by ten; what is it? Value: 1.99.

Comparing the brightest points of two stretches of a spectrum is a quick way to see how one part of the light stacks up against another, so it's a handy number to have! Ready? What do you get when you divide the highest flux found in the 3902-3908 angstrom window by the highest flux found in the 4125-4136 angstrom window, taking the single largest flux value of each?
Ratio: 1.16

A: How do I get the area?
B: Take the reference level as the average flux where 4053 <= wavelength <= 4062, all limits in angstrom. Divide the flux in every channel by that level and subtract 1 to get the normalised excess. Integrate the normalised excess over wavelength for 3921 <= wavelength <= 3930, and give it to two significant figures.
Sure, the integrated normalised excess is 1.3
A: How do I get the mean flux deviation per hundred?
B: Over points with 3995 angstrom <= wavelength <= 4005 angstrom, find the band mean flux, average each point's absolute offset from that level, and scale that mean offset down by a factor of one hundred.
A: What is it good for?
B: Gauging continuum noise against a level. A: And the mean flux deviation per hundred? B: 0.0011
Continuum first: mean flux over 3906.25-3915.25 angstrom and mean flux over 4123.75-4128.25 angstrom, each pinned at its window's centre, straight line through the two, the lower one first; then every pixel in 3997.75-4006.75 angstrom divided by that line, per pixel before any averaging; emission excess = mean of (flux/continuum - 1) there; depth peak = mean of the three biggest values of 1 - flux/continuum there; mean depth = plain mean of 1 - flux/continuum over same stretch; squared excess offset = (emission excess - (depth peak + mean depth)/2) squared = 0.0412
